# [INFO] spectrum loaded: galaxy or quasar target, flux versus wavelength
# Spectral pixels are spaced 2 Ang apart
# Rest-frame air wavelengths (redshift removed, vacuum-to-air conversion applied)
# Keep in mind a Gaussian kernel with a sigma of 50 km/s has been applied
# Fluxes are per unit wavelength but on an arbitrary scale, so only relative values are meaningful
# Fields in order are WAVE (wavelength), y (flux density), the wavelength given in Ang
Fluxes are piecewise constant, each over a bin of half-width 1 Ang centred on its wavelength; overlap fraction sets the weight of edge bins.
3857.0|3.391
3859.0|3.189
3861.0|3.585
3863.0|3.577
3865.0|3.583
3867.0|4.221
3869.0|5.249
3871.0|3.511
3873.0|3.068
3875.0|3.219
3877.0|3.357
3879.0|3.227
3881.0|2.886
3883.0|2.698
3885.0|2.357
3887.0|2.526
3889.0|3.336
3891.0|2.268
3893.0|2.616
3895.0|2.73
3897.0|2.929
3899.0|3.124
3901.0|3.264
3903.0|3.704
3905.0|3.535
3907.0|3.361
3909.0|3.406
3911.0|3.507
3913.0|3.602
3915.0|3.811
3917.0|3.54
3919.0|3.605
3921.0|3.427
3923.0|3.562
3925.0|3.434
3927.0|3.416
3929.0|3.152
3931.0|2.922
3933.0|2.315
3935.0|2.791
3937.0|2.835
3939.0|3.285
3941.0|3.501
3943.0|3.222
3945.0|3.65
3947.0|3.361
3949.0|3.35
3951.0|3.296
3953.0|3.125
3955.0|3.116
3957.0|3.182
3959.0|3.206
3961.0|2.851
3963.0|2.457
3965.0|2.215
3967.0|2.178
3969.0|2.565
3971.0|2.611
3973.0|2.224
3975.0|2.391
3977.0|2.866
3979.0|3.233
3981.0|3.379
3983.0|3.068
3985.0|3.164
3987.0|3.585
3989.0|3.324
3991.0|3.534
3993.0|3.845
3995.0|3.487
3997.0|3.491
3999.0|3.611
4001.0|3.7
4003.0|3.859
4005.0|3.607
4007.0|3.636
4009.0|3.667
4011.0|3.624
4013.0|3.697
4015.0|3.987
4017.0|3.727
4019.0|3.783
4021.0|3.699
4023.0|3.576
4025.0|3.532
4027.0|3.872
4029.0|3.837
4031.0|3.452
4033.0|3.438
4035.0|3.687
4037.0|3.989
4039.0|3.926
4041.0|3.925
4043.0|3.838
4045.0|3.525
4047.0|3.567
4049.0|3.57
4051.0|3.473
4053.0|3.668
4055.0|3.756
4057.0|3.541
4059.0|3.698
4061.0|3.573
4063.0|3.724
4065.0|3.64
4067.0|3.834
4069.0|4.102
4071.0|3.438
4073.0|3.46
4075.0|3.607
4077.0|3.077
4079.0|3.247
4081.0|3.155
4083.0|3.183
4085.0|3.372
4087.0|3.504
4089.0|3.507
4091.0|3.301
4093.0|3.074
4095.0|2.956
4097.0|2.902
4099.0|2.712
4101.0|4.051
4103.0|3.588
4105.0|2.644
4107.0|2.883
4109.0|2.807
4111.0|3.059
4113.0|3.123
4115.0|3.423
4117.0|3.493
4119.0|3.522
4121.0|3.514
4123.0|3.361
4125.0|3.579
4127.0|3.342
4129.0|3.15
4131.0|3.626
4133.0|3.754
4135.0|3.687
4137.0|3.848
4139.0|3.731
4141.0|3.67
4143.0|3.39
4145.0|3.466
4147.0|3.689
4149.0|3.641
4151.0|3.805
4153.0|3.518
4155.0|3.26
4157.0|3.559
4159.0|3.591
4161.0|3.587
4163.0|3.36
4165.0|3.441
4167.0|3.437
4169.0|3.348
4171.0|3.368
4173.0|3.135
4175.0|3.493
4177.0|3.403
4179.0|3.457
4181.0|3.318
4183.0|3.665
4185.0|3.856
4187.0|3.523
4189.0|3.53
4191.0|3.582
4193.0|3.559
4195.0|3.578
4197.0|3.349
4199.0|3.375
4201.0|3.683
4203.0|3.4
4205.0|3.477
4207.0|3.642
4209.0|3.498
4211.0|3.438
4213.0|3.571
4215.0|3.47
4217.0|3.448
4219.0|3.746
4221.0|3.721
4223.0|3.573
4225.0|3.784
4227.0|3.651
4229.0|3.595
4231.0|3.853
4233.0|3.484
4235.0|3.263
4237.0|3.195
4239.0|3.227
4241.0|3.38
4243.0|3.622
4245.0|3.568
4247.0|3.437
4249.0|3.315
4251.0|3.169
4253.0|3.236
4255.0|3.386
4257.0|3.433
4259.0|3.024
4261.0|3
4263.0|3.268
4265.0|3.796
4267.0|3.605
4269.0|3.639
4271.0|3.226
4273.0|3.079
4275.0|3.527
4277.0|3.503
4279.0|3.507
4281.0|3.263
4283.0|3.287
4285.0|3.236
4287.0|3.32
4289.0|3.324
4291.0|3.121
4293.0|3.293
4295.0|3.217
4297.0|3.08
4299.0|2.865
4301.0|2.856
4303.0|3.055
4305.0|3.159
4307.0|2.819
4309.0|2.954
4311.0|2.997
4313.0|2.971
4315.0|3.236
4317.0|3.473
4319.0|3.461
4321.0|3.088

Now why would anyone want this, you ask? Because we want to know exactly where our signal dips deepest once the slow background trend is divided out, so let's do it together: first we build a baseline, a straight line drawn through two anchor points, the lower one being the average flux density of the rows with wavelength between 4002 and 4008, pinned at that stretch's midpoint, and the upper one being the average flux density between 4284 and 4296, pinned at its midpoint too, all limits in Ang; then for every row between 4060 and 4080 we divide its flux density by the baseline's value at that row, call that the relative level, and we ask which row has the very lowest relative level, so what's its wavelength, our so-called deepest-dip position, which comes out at 4077.0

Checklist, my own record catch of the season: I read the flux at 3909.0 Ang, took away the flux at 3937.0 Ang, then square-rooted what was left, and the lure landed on 0.756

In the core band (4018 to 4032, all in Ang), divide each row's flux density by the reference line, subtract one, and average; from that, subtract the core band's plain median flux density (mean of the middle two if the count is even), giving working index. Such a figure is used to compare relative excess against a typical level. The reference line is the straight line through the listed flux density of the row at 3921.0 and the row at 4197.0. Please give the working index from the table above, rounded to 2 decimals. -3.62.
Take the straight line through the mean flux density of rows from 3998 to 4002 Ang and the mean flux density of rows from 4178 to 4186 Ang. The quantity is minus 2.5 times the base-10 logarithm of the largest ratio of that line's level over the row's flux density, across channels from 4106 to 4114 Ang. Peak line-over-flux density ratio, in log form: -0.27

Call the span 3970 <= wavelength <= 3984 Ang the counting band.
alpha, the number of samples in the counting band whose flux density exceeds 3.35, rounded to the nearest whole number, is 1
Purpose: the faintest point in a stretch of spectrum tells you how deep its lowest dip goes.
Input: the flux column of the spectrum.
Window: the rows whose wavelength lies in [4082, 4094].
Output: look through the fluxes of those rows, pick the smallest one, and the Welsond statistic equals 3.074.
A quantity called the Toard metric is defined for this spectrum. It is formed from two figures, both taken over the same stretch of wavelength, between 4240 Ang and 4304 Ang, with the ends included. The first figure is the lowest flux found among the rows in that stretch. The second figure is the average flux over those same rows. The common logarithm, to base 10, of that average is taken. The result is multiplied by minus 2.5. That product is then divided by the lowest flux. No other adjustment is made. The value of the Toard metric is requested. -0.45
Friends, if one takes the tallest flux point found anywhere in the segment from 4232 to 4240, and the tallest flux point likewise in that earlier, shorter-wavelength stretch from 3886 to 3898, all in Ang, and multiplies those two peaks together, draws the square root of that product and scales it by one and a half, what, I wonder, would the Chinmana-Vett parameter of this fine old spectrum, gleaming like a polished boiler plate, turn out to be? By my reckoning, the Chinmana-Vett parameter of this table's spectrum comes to 5.1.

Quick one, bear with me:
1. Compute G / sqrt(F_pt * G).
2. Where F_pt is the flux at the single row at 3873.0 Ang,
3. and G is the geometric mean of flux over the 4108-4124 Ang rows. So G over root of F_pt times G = 1.03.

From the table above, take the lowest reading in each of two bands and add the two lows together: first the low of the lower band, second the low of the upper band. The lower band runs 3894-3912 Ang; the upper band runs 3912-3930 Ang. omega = 5.9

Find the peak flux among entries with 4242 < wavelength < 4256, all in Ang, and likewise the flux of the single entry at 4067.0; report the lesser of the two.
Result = 3.6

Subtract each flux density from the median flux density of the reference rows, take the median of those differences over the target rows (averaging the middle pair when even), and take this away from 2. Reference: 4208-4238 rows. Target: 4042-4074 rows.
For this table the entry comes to 2.04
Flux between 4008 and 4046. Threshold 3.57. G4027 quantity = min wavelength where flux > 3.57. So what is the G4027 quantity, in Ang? 4009.0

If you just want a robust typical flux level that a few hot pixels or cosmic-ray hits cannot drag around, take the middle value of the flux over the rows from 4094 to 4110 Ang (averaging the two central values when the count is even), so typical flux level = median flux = 2.9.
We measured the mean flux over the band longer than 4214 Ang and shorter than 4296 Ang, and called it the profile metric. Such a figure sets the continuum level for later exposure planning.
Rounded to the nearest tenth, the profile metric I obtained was 3.4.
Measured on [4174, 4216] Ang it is 3.5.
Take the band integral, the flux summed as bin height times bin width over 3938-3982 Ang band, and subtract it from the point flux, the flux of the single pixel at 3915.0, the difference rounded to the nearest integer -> -127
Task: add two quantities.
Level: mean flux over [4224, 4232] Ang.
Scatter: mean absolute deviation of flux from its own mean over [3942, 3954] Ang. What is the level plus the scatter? 3.8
